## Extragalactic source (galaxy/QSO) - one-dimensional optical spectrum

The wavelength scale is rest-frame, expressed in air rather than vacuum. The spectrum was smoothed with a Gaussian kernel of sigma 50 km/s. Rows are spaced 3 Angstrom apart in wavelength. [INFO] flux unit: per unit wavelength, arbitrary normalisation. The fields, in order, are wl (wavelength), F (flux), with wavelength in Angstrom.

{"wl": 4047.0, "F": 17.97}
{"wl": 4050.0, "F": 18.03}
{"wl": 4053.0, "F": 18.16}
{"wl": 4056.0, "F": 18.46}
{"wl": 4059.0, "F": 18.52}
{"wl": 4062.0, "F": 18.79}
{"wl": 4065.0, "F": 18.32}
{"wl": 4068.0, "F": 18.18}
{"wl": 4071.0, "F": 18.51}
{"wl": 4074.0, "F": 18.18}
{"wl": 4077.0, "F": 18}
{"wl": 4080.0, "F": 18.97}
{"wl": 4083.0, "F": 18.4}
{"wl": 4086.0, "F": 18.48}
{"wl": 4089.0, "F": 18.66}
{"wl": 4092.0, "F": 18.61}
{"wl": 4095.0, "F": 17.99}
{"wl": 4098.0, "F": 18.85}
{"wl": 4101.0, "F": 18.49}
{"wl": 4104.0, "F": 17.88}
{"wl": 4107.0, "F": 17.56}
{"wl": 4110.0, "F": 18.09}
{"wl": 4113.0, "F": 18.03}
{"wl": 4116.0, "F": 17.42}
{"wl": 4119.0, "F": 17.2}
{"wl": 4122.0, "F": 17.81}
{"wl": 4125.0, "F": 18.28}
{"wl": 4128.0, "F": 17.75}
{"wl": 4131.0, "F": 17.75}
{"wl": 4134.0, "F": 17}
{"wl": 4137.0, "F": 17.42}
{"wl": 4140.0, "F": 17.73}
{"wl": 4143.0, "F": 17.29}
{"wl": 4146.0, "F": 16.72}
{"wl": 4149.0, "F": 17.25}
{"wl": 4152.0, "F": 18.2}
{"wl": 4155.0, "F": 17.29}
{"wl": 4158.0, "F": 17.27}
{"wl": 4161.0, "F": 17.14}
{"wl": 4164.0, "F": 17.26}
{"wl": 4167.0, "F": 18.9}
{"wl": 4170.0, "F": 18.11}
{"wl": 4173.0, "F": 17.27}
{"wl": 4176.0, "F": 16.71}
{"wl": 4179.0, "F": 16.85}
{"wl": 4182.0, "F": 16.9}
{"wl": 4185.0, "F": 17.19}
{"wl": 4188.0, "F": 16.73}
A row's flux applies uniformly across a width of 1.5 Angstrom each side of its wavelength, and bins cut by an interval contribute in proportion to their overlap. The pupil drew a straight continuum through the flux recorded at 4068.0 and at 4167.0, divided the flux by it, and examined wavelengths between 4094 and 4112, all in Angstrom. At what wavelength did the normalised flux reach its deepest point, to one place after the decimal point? 4107.0 Angstrom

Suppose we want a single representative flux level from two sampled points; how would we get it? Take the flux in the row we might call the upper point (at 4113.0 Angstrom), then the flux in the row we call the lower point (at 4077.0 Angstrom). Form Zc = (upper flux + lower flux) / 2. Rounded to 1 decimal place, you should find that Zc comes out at 18.0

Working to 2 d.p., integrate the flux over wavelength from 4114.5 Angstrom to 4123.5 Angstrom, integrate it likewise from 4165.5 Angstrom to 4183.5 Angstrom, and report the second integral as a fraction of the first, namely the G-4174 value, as 2.00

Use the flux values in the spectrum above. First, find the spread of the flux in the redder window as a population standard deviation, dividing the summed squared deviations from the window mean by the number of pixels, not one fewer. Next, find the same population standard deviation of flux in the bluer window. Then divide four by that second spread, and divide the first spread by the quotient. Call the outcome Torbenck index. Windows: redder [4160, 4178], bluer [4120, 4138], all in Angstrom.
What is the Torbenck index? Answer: 0.071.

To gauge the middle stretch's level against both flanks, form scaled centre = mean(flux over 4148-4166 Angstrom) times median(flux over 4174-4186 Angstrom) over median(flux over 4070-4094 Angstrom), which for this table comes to 15.9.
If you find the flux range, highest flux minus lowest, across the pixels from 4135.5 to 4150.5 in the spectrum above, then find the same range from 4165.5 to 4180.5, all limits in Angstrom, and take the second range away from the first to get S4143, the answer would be -1.18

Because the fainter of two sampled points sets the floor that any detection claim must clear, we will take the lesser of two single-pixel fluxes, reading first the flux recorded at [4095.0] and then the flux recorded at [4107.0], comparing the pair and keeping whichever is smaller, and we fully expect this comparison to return 17.6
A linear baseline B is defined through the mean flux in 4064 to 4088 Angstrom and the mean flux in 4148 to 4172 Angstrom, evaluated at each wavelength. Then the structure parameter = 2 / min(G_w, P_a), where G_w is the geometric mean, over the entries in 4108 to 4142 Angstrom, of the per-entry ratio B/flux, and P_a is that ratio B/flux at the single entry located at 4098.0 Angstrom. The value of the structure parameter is 2.07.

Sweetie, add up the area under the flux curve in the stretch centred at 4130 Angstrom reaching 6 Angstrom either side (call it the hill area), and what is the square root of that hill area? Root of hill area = 14.6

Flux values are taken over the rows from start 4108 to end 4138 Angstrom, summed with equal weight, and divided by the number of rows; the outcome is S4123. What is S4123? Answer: 17.7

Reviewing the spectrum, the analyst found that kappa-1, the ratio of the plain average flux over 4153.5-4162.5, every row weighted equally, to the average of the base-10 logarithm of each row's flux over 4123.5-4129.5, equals 13.7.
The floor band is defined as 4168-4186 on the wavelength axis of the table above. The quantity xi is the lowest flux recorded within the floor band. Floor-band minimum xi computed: 16.71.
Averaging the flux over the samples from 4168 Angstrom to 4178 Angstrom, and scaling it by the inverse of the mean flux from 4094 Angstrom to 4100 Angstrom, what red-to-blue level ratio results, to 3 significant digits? 0.943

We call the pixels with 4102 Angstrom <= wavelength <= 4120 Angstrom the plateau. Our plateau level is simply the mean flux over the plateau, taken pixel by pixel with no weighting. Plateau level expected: 17.7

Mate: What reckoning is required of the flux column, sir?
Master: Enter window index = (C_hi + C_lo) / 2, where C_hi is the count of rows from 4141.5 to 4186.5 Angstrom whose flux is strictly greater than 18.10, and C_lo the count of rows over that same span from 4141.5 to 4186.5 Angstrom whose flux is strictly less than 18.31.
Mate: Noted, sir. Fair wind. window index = 8.5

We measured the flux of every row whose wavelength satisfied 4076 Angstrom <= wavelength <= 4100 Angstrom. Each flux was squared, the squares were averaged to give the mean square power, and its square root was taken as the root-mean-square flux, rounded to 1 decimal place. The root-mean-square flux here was 18.5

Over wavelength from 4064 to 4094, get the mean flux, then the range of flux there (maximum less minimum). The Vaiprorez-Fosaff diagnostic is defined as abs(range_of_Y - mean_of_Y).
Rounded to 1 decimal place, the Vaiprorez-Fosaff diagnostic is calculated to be 17.5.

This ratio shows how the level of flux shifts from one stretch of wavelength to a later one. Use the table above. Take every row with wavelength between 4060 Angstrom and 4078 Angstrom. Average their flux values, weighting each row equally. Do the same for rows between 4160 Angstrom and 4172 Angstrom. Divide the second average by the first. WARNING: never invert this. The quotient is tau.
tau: 0.97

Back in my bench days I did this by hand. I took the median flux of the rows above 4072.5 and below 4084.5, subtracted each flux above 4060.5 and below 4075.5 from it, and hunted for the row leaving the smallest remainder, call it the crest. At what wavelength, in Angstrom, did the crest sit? 4062.0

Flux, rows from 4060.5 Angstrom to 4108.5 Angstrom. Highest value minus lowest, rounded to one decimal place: 1.4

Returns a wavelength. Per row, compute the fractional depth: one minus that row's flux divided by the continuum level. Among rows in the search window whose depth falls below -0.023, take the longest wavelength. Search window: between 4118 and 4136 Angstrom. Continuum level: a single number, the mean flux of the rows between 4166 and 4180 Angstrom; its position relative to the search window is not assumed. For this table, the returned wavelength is 4125.0 Angstrom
